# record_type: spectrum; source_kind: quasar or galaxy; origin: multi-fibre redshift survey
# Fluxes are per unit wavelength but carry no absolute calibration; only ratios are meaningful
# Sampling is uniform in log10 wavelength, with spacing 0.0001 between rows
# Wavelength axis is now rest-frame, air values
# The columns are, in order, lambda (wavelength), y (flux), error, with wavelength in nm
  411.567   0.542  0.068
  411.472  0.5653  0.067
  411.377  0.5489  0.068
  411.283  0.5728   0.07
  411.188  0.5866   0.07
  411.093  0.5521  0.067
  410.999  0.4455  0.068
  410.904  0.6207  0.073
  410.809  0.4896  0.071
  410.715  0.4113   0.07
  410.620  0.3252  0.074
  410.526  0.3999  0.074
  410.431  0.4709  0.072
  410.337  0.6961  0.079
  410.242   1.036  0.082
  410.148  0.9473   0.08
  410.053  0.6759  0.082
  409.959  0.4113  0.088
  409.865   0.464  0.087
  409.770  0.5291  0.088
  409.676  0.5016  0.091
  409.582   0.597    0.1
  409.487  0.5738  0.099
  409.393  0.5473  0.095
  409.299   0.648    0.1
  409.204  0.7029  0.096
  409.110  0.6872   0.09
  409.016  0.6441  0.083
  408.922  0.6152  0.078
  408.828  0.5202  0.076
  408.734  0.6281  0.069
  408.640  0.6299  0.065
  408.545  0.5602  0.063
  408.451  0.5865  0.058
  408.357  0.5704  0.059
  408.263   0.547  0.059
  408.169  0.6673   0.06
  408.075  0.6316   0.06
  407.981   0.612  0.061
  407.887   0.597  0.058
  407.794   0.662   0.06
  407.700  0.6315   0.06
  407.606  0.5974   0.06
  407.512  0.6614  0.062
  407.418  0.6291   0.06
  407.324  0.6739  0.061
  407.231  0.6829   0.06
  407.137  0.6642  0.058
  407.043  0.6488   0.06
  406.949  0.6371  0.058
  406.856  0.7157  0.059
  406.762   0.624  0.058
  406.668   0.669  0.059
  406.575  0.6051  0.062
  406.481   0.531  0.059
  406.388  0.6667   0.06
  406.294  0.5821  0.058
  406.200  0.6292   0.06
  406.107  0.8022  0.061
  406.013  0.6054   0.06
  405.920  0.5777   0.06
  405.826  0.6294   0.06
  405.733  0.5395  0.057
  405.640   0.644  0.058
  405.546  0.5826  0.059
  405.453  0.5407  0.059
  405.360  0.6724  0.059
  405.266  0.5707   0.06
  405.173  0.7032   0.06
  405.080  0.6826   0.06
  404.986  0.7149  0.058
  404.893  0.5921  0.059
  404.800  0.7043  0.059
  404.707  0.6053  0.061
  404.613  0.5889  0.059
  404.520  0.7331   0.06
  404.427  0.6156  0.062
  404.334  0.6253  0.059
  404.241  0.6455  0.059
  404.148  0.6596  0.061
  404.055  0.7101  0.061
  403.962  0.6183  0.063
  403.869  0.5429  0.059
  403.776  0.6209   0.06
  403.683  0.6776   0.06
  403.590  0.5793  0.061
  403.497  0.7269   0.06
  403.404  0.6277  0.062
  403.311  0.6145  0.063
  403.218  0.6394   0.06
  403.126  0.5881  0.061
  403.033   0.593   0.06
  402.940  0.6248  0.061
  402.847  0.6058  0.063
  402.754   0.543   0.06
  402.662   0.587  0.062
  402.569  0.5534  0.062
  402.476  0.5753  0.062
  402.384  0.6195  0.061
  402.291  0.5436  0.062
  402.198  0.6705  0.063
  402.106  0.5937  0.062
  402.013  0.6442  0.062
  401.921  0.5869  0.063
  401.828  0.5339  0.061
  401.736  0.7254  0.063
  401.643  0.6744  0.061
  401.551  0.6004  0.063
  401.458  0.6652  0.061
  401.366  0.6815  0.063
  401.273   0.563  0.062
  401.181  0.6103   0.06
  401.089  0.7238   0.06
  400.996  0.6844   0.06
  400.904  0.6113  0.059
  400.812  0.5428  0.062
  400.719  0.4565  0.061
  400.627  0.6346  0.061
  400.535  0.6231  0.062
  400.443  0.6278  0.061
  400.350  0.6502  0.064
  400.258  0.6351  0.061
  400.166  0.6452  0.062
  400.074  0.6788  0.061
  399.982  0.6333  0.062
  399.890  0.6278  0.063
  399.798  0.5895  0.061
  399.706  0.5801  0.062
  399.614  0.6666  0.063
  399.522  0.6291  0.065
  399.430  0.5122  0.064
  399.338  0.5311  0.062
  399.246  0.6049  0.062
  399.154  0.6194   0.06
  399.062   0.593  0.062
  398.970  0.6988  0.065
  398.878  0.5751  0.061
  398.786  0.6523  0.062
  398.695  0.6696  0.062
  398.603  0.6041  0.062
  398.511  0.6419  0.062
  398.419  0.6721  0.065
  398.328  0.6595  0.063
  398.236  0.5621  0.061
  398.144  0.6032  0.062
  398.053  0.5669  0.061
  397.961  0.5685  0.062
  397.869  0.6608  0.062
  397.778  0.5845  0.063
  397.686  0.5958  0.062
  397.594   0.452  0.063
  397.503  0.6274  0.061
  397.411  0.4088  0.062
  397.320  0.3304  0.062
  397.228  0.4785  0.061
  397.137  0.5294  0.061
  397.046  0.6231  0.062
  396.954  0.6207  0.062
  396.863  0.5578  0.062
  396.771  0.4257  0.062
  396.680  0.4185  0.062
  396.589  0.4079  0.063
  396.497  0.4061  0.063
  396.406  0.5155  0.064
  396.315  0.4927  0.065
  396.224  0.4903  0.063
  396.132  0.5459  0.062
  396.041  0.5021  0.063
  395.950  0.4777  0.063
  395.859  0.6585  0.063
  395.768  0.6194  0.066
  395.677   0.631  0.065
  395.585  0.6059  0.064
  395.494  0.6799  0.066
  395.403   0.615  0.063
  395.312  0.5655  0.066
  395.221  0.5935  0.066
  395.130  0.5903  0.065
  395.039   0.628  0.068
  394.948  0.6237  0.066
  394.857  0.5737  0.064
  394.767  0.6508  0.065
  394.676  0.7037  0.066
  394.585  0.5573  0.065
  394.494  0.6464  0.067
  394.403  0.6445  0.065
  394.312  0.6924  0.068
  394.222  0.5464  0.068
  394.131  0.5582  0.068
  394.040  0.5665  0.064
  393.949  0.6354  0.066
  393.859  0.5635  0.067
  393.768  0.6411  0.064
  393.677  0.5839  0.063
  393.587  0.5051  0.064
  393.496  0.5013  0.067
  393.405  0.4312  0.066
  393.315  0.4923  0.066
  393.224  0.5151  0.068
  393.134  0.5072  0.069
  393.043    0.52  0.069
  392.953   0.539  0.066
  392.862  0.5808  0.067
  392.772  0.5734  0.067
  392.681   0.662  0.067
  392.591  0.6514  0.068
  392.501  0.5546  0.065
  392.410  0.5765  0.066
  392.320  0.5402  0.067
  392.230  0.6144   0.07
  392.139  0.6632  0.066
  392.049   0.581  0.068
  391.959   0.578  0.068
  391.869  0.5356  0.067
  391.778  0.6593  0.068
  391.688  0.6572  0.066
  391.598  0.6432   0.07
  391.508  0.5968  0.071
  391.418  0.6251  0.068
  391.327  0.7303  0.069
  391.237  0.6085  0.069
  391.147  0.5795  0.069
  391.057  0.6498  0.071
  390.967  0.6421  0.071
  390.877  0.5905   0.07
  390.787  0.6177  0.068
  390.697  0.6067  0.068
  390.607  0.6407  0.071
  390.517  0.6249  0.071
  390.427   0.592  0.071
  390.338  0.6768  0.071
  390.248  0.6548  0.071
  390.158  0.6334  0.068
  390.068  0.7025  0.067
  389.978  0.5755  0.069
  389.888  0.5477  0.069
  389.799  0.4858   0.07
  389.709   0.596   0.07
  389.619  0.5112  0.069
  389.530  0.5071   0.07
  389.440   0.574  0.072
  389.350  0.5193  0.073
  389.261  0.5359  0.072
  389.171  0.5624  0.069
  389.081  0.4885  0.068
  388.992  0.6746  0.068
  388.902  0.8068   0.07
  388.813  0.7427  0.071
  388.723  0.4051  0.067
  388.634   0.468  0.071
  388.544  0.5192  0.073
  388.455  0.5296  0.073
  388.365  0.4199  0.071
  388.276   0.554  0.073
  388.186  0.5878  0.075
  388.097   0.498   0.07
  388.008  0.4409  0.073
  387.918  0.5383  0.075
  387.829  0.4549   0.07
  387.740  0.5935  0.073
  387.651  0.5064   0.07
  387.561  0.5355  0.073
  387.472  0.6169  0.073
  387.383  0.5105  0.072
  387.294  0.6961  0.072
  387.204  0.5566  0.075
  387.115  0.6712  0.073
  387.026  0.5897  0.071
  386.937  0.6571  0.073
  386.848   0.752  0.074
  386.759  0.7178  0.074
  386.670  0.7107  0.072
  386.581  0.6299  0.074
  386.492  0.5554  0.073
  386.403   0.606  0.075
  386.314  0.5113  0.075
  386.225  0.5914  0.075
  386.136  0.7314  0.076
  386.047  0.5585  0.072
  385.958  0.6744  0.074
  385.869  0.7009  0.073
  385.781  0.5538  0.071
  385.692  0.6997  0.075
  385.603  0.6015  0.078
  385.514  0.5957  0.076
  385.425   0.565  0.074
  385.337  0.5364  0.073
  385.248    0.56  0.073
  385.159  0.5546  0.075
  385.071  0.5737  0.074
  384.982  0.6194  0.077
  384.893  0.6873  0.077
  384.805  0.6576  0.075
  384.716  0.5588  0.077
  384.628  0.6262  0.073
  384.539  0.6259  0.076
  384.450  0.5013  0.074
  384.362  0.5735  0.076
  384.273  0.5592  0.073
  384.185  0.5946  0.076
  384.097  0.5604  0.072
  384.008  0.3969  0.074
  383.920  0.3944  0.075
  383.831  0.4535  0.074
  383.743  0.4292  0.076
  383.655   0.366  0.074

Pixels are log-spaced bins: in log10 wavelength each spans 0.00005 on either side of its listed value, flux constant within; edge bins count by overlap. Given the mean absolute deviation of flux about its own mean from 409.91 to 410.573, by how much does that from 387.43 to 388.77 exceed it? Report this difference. -0.15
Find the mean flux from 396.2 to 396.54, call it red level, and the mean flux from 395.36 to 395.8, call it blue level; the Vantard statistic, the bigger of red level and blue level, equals 0.630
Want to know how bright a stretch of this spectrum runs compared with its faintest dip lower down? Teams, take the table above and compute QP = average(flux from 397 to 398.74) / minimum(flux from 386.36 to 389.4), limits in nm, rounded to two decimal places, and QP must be 1.41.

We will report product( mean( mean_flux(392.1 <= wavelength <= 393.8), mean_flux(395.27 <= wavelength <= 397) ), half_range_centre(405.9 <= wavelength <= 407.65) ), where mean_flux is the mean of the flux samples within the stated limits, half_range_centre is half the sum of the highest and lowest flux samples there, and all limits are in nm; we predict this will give 0.366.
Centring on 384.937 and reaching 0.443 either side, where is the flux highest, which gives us 384.893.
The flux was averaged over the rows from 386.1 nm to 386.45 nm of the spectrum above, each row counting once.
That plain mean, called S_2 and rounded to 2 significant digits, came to 0.61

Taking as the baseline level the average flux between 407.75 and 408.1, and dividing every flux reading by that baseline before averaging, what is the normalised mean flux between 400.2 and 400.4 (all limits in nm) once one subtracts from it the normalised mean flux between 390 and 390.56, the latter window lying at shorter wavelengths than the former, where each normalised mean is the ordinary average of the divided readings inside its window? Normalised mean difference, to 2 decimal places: -0.01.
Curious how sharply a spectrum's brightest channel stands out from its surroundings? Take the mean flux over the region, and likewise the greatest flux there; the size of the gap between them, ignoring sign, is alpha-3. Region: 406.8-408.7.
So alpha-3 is 0.09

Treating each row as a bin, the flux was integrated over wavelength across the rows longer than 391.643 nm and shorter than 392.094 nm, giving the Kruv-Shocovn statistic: 0.272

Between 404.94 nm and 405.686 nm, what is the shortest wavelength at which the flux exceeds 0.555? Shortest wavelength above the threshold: 404.986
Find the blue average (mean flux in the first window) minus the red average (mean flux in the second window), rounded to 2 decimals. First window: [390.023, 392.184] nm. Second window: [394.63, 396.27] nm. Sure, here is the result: 0.03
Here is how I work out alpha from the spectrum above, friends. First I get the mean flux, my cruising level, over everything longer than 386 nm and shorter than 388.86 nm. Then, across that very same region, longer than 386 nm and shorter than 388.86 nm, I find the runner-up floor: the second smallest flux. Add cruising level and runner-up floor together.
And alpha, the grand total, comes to 1.00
